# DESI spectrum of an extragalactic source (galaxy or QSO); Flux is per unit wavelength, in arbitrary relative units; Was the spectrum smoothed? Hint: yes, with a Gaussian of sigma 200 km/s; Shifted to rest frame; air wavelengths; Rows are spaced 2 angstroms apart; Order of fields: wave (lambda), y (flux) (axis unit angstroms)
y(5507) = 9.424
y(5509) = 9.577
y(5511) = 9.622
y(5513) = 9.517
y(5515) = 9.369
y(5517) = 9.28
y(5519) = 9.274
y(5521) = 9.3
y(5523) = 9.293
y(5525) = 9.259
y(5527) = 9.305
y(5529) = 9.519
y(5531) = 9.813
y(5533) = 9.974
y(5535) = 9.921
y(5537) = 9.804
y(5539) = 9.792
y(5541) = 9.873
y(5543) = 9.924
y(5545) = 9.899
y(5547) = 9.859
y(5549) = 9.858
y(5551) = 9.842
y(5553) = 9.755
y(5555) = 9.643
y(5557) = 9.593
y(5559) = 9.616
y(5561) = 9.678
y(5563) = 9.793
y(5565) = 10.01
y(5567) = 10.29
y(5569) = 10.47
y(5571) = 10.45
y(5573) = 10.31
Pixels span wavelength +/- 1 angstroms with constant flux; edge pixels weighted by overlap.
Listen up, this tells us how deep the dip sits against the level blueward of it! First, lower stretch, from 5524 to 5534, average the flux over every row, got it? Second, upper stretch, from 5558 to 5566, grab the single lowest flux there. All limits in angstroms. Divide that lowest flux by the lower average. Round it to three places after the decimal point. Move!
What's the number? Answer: 1.004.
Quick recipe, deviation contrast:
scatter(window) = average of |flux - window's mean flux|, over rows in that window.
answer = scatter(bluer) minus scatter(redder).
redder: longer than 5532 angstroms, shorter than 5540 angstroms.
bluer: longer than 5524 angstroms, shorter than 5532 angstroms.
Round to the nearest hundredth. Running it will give 0.12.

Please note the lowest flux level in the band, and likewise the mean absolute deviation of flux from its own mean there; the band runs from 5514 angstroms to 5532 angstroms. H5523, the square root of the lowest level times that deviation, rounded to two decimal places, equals 1.09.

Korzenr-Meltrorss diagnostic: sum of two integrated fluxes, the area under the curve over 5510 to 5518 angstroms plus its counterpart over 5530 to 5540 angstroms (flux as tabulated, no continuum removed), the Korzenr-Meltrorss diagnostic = 174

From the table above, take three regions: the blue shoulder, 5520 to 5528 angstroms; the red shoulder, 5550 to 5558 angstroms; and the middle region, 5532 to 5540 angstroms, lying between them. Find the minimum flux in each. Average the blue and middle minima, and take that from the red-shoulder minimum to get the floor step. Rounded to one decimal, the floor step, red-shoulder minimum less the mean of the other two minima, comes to 0.1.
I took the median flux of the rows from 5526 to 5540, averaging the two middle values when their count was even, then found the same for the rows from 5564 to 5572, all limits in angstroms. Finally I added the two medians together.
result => 20.2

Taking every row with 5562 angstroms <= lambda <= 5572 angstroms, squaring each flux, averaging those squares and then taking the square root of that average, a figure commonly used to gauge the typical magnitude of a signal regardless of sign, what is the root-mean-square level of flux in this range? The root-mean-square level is 10.21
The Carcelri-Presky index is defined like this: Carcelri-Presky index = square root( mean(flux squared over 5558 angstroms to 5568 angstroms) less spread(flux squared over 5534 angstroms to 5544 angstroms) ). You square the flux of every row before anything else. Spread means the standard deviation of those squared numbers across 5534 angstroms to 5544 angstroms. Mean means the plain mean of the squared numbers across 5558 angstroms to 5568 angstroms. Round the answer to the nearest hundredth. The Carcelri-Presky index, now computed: 9.82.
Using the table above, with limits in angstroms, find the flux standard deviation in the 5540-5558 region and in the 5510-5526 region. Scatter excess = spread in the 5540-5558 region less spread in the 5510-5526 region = -0.02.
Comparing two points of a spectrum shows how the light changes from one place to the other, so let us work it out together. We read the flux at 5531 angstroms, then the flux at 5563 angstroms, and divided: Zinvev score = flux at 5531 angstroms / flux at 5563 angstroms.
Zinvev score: 1.00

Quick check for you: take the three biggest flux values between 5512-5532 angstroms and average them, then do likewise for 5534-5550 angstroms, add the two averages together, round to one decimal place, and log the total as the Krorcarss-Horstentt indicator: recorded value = 19.5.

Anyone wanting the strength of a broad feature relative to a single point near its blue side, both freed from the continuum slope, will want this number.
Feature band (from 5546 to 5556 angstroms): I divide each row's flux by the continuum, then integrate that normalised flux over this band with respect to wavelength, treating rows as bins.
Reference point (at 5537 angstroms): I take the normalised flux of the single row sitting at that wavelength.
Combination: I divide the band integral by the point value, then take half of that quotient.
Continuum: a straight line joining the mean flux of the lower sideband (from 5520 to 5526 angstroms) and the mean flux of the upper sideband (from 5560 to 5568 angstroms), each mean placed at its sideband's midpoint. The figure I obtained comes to 4.88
